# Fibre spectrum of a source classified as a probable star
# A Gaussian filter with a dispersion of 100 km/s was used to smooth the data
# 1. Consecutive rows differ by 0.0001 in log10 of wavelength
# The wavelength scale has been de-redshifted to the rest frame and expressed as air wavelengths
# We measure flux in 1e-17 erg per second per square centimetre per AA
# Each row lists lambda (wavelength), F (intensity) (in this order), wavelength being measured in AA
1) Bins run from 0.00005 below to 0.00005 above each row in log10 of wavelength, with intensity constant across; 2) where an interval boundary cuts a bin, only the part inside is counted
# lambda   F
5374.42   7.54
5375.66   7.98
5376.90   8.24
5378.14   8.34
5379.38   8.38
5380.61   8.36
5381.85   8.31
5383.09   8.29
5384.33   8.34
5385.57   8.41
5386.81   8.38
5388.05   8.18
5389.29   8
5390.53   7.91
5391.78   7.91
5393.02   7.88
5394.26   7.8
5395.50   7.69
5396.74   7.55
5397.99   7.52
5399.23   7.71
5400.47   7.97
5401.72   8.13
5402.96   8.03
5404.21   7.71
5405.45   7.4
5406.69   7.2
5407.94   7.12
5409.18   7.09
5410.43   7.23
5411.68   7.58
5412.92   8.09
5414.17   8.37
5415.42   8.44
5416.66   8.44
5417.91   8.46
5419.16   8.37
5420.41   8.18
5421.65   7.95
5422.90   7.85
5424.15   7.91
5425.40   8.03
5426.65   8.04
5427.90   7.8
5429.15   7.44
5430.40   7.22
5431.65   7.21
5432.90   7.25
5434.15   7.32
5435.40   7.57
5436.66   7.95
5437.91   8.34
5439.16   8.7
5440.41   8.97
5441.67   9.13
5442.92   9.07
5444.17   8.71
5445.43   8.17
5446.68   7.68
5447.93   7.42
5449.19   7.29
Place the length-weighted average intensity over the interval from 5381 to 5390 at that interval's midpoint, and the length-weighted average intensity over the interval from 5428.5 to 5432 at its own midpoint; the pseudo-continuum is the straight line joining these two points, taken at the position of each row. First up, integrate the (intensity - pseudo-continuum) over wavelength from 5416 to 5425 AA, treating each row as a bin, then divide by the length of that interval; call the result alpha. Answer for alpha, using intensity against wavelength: 0.7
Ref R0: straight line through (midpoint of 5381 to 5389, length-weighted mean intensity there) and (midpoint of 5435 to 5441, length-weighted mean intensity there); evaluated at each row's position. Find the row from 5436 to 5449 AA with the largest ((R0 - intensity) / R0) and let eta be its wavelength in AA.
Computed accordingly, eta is 5447.93 AA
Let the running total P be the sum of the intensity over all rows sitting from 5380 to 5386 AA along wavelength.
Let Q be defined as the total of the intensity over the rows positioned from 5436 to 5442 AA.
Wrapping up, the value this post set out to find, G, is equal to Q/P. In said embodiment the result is 1.03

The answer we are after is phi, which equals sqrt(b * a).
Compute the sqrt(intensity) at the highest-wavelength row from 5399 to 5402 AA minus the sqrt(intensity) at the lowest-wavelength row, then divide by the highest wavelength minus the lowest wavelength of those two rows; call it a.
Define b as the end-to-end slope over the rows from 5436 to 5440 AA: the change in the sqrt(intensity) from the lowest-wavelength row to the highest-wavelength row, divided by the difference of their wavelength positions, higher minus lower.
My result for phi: 0.039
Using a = 0.030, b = 0.05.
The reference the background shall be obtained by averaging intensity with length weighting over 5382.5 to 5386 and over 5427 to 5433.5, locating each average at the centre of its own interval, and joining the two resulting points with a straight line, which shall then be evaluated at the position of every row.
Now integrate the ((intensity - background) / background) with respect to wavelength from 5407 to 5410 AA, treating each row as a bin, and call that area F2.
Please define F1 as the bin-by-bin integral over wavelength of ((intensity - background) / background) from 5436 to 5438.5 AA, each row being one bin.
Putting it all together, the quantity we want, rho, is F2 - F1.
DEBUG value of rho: -0.58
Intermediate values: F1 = 0.3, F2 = -0.28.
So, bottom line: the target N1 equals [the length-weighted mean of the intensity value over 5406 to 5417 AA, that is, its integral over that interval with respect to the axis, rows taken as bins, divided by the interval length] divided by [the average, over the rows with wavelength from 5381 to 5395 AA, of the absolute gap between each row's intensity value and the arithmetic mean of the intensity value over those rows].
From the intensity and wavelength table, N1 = 37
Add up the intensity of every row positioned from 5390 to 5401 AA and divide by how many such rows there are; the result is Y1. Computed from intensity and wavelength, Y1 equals 7.77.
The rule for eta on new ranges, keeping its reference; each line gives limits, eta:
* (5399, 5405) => 5404.21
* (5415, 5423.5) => 5422.90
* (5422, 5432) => 5431.65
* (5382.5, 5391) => 5390.53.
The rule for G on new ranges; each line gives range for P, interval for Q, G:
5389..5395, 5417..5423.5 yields 1.03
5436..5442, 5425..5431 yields 0.89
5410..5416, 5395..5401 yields 0.97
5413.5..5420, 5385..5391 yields 0.97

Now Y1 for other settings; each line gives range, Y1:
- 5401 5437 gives 7.77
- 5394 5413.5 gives 7.61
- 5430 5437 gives 7.42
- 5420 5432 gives 7.76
